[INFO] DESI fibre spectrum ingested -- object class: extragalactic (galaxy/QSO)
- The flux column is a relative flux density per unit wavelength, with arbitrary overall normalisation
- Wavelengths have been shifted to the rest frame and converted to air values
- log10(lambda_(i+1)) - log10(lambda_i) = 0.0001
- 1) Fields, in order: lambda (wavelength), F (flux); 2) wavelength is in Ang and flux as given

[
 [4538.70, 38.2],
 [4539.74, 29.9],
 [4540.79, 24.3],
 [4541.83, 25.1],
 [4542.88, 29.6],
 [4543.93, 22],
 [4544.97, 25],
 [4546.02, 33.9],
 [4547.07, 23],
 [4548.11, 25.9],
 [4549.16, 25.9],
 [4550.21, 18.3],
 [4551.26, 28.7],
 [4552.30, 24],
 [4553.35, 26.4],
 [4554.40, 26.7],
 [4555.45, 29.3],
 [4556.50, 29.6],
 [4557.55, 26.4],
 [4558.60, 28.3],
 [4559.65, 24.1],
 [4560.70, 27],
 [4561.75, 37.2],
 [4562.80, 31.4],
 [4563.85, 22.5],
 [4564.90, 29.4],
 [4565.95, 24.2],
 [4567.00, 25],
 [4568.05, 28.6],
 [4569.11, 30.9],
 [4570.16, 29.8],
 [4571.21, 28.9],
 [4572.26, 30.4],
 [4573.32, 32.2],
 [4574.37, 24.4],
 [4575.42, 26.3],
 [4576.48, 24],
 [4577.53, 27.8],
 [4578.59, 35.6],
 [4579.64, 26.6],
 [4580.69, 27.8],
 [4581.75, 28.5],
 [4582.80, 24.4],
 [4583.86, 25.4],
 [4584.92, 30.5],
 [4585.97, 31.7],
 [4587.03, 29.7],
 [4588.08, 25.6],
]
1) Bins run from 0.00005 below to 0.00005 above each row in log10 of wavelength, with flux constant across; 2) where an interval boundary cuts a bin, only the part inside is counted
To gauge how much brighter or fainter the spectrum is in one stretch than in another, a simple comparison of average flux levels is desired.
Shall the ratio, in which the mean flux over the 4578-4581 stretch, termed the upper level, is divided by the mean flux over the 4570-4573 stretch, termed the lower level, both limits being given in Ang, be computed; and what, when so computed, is 1.01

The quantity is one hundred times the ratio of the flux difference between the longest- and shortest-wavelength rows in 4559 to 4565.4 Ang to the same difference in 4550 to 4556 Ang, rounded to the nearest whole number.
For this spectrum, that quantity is 48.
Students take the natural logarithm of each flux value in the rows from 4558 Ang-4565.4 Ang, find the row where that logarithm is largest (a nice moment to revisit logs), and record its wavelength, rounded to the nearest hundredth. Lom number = 4561.75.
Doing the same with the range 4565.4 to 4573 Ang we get 4569.11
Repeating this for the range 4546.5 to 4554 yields 4551.26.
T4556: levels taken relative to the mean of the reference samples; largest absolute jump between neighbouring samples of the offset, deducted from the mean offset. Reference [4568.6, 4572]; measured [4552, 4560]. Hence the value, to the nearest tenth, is -7.2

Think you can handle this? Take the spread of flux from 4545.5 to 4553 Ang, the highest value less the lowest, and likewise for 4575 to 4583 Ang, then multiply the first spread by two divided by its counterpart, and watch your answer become 2.7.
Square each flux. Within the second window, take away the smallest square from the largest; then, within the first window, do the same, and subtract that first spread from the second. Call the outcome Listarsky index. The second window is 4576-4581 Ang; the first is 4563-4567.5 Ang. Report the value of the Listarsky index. 333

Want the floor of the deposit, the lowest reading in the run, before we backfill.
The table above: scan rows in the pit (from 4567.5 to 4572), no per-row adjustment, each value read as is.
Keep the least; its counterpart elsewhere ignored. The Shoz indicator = 28.6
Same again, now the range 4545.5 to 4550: 23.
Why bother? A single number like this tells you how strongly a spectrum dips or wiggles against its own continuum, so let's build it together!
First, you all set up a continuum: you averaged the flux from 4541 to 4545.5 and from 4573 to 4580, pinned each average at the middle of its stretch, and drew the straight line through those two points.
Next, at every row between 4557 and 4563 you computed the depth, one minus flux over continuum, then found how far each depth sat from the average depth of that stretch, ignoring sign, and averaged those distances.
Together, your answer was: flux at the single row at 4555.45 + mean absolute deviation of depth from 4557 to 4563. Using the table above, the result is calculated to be 29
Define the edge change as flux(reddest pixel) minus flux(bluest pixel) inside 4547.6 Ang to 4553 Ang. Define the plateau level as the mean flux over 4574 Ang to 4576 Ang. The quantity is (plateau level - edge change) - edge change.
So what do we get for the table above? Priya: 29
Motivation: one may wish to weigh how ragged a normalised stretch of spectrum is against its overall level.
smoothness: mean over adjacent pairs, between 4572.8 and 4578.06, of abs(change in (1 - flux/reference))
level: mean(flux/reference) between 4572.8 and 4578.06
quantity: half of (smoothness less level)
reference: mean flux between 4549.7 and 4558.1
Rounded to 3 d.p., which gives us -0.439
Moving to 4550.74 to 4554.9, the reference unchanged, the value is -0.458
